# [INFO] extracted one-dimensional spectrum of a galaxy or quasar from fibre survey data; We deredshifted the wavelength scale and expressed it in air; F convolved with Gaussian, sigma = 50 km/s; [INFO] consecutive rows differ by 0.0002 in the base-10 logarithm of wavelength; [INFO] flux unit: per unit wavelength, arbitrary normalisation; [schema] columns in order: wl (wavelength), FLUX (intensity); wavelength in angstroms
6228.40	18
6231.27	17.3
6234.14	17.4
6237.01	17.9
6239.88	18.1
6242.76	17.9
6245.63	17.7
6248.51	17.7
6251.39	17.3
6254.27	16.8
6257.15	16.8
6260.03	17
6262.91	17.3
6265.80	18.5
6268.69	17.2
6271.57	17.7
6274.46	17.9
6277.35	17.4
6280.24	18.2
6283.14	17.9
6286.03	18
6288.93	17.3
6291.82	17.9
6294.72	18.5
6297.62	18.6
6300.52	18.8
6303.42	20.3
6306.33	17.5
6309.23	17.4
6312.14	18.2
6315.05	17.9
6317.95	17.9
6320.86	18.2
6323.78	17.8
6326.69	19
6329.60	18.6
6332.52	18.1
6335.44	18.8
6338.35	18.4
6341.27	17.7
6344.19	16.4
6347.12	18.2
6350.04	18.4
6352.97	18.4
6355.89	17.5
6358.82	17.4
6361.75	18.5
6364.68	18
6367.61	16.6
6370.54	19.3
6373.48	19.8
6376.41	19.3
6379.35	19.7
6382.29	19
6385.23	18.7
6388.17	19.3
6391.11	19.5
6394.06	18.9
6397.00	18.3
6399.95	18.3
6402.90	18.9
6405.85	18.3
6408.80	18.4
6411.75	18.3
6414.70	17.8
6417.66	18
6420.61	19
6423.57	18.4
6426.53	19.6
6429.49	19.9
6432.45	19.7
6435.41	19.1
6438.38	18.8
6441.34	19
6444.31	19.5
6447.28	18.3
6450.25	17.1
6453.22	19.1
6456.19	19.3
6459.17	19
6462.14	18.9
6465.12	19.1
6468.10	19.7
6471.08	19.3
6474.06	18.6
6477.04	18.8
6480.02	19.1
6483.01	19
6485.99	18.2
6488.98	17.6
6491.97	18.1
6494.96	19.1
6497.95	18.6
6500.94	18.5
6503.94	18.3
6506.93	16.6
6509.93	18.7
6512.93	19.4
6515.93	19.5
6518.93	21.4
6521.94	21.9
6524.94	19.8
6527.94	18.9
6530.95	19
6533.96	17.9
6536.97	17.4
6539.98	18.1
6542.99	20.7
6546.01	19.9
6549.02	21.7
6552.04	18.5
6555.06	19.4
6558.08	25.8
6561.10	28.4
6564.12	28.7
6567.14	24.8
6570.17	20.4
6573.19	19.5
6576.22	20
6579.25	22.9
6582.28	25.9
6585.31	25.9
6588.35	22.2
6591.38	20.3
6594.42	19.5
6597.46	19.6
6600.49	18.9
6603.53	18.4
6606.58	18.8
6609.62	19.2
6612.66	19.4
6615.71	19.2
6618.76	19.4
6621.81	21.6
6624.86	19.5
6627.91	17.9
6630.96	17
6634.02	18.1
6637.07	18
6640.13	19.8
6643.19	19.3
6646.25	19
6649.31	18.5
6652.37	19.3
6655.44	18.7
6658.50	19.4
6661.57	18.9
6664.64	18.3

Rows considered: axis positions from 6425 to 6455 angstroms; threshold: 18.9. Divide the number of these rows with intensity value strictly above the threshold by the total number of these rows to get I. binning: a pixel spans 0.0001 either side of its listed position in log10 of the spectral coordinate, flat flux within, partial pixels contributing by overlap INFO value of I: 0.7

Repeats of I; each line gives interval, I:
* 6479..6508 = 0.3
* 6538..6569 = 0.8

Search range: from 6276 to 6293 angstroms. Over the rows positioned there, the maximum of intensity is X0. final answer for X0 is 18.2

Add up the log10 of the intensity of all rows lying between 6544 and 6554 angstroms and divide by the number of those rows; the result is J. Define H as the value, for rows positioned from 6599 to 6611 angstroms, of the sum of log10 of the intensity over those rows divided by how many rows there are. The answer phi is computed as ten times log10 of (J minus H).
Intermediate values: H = 1.275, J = 1.30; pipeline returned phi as -16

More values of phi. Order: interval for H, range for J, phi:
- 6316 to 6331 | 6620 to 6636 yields -20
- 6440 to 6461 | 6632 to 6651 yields -31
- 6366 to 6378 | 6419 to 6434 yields -19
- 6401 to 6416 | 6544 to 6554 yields -14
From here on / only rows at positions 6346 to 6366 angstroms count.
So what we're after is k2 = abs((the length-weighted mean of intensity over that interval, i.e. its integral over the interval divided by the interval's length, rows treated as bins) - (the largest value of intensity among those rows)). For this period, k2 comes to 0.4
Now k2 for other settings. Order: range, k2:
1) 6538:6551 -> 1.8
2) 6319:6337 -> 0.6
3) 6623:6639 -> 1.3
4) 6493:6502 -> 0.4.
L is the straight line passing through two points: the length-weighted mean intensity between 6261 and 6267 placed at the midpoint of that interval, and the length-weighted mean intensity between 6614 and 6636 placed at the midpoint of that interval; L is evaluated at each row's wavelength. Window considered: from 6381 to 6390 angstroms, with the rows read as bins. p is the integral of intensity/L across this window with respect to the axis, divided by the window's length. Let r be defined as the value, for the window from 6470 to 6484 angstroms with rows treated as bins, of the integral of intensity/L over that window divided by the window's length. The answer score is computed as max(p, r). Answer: 1.05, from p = 1.05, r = 1.03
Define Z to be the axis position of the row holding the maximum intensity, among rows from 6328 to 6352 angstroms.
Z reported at 6335.44 angstroms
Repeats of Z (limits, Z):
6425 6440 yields 6429.49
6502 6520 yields 6518.93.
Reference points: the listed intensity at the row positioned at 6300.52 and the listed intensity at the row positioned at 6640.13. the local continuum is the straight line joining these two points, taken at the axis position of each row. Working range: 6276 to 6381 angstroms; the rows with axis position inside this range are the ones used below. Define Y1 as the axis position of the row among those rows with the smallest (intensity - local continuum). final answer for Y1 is 6344.19 angstroms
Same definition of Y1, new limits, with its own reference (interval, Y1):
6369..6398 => 6397.00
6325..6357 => 6344.19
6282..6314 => 6288.93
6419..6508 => 6506.93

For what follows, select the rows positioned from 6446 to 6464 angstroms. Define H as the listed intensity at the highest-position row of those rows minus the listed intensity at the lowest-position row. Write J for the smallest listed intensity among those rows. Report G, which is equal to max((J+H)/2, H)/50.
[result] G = 0.177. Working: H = 0.6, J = 17.1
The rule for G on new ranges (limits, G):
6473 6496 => 0.181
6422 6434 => 0.197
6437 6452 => 0.154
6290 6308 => 0.171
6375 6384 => 0.187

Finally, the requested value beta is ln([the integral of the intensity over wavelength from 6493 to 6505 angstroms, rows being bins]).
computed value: 5.4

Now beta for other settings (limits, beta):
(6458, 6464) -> 4.7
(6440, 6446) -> 4.7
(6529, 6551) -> 6.0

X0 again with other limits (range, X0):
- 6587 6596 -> 22.2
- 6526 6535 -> 19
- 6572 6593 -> 25.9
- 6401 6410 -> 18.9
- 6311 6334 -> 19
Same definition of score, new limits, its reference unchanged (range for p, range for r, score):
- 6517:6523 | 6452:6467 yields 1.15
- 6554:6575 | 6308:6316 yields 1.28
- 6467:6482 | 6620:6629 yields 1.04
